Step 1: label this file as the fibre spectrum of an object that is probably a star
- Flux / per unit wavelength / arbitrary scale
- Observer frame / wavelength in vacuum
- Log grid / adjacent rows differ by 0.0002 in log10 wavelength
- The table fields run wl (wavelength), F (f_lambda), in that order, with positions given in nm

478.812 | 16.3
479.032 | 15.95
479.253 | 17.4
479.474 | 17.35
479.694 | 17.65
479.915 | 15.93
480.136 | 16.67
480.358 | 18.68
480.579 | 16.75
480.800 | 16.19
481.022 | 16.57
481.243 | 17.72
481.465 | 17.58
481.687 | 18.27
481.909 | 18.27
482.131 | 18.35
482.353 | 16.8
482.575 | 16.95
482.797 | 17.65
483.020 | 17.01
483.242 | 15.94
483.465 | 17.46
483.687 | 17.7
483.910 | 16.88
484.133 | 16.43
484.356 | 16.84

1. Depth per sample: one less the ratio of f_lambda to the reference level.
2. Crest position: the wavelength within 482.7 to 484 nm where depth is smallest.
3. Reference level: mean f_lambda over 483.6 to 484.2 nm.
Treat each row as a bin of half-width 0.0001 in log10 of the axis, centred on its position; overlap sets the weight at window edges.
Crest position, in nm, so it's 483.687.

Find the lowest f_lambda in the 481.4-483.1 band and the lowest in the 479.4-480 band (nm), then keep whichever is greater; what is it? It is 16.8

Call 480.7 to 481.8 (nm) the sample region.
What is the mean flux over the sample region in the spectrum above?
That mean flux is 17.27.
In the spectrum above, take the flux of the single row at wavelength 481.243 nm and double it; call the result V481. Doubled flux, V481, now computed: 35.4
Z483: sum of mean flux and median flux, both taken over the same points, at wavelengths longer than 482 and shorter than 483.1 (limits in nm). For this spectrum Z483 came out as 34.4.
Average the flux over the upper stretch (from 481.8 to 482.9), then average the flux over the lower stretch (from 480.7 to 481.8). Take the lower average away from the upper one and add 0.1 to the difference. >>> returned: 0.4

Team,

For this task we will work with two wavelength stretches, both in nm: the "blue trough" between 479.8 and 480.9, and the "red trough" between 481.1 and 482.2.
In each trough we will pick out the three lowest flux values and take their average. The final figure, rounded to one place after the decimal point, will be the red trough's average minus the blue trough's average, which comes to 1.6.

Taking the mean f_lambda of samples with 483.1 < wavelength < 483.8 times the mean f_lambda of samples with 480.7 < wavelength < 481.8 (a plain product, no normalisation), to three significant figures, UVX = 294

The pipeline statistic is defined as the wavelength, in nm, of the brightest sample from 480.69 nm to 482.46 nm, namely 482.131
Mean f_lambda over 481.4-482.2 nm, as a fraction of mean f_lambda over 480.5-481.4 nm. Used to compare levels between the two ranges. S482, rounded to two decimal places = 1.08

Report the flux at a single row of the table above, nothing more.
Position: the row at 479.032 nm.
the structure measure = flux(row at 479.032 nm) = 15.95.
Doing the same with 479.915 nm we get 15.93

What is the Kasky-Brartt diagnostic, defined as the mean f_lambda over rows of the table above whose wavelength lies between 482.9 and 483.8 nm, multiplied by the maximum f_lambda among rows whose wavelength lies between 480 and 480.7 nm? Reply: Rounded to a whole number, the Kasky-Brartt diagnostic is 318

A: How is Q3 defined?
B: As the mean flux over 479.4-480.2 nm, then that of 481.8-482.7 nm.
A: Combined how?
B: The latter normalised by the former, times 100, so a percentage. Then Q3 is 104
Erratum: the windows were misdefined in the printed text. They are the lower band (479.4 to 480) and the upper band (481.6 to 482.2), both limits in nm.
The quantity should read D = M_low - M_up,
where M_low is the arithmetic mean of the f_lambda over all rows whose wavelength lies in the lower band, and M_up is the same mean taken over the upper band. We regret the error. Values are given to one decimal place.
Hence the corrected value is -1.3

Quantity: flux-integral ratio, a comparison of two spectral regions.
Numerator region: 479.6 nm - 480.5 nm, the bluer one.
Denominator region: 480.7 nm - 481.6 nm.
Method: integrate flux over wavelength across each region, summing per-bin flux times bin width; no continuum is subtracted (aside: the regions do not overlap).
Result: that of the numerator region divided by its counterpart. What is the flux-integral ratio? 1.01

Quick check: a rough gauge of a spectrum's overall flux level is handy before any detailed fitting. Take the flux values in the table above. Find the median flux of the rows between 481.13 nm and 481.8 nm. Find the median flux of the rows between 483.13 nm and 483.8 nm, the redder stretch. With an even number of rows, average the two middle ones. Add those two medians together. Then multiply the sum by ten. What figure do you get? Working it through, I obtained 352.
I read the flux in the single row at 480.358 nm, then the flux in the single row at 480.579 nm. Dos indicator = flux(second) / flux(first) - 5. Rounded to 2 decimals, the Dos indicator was -4.10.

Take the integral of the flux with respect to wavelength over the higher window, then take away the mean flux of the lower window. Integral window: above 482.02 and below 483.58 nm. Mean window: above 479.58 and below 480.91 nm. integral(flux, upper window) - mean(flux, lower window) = 10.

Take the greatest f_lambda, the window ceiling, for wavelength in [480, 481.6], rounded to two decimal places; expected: 18.68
